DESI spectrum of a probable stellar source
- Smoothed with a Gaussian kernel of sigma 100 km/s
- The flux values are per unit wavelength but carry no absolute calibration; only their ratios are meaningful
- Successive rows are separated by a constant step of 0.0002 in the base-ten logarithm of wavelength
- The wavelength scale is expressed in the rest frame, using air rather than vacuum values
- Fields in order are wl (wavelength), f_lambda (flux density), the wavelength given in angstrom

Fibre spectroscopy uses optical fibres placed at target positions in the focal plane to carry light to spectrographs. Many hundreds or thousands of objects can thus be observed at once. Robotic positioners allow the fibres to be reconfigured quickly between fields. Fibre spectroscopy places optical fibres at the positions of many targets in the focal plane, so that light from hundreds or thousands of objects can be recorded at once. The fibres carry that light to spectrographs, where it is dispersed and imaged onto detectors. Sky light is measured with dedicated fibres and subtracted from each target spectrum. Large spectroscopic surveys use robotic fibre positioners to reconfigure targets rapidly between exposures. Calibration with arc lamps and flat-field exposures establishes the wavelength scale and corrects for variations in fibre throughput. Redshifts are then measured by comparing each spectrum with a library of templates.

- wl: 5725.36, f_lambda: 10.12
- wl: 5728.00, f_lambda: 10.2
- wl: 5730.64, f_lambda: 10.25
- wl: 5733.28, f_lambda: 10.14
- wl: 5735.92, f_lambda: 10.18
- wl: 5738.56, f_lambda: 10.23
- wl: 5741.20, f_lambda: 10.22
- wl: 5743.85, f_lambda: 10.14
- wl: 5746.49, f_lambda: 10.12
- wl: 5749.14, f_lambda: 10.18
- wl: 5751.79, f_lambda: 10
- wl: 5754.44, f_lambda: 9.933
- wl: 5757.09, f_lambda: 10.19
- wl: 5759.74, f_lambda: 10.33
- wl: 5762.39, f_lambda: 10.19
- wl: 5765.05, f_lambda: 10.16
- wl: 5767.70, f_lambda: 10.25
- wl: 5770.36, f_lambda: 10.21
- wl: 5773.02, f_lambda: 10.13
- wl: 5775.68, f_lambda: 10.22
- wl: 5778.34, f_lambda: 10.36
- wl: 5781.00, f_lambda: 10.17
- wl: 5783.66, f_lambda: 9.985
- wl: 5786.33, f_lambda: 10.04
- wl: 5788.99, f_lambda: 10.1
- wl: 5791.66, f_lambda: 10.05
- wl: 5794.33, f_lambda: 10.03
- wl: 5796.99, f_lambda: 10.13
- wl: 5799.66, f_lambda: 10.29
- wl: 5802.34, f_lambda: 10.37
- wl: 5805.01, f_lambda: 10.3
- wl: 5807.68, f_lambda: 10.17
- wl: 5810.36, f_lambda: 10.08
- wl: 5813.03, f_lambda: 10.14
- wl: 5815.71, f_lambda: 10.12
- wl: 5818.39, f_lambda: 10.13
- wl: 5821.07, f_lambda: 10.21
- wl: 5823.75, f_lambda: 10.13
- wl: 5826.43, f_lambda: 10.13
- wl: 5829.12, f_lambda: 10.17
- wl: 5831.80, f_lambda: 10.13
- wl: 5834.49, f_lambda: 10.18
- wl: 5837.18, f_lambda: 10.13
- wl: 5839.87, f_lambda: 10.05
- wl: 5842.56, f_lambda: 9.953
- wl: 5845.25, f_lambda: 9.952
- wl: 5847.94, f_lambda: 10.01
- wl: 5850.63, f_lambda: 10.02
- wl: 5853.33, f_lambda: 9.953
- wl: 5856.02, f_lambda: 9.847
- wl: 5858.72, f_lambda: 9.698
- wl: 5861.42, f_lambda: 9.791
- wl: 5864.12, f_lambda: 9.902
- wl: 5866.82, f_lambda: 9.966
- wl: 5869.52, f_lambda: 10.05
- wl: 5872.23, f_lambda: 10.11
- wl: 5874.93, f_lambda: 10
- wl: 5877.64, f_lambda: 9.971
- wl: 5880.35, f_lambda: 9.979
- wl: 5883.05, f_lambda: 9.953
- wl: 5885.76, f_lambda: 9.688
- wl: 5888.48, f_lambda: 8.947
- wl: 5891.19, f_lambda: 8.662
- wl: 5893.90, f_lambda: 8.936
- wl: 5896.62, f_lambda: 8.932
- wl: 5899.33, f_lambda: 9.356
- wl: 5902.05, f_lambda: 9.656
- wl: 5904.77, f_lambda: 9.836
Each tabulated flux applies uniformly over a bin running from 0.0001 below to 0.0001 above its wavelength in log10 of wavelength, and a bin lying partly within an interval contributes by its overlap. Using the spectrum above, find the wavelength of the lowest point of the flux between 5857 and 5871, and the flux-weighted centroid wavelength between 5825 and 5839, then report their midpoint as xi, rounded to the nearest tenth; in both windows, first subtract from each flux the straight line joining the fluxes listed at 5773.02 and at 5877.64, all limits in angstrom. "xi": 5845.4 angstrom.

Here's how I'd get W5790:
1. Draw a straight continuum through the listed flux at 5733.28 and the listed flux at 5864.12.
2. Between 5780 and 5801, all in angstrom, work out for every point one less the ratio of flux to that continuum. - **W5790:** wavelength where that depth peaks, 5783.66 angstrom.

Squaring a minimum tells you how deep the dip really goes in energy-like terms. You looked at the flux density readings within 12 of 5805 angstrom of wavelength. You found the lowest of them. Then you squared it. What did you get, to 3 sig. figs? 101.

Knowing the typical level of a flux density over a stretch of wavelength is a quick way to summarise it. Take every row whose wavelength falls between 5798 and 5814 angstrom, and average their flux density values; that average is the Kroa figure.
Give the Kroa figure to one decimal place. 10.2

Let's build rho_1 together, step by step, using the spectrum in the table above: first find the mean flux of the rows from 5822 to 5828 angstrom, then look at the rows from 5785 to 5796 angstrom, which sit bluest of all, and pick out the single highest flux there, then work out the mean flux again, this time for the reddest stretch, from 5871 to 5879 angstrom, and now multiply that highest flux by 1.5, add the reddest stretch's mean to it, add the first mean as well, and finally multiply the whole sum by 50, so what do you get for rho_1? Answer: 1765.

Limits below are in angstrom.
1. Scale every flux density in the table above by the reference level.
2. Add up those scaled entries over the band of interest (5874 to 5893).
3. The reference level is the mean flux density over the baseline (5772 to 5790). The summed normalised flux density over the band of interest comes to 6.62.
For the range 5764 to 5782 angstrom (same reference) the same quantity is 7.05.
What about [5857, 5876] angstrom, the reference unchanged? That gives 6.85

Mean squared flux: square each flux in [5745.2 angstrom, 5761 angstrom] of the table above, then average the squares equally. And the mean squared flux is 102.5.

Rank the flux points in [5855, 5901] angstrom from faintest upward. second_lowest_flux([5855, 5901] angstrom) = 8.932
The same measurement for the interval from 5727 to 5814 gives 9.985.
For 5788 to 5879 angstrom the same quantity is 9.791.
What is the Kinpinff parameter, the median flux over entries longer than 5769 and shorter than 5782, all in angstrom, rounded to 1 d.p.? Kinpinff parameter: 10.2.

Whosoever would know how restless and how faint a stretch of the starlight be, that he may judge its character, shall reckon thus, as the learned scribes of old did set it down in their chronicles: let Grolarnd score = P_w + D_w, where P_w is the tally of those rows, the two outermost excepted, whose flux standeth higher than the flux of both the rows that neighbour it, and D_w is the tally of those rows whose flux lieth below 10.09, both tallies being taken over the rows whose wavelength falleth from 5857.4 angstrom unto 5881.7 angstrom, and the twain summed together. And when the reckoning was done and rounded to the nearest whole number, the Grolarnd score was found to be 9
